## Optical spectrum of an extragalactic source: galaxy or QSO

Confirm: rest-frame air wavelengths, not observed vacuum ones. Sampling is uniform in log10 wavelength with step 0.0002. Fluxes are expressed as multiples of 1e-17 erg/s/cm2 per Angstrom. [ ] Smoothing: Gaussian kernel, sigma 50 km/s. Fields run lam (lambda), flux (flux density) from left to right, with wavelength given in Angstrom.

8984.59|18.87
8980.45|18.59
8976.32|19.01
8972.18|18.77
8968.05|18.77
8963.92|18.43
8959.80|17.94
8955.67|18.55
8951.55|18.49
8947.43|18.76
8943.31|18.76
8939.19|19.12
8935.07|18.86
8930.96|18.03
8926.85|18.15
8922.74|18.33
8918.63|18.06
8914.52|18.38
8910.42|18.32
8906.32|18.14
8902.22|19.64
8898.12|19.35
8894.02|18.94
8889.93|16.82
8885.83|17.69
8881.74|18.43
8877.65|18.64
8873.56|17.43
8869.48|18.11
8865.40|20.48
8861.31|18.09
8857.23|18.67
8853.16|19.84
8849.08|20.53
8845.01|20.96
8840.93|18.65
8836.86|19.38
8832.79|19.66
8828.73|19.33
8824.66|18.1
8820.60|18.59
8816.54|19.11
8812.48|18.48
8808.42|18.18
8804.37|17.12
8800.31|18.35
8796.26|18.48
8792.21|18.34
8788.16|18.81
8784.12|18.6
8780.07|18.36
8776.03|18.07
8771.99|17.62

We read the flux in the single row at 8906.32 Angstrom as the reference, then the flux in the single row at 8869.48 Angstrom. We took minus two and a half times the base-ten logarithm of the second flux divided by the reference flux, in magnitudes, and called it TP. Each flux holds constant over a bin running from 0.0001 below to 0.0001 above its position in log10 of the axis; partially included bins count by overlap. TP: 0.00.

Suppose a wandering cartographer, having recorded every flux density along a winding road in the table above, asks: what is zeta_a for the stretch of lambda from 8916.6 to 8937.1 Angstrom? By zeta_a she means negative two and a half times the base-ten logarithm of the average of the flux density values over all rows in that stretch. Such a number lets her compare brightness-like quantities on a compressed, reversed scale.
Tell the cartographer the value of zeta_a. -3.16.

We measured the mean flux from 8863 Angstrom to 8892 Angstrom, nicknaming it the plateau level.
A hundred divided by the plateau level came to 5.49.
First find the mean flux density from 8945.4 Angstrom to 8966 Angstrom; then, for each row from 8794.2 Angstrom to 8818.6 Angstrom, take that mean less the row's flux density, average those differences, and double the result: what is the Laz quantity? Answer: 0.3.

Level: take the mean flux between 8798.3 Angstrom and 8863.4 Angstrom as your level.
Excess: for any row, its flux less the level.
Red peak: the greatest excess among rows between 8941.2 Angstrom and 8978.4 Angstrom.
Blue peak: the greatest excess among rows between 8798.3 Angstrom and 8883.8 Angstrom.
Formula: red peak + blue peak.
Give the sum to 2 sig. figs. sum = 2.1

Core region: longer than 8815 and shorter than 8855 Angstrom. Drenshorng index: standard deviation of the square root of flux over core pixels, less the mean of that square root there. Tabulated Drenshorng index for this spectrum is -4.31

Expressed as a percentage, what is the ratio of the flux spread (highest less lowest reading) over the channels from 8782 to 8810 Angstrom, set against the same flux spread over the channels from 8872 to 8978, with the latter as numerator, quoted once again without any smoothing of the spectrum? 167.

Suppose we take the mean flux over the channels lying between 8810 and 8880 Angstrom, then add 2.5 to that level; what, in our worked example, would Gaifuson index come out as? 21.6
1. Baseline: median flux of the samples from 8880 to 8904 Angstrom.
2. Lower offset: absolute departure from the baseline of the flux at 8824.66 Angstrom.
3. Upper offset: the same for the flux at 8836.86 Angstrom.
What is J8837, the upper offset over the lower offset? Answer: 1.2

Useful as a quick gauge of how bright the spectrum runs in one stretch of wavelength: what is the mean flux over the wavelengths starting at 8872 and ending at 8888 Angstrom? 18.0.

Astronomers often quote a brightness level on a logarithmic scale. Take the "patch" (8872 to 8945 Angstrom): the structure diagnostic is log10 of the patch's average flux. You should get 1.265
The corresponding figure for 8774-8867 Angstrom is 1.276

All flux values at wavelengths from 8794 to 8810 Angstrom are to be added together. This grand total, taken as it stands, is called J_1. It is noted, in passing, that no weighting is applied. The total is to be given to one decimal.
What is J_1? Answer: 72.1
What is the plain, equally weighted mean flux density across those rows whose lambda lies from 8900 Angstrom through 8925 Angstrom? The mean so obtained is 18.5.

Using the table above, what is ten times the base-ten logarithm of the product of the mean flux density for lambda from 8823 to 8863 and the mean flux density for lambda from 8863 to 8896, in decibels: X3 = 25.5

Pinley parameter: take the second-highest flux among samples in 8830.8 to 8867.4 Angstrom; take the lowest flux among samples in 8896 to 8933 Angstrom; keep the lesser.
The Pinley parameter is 18.0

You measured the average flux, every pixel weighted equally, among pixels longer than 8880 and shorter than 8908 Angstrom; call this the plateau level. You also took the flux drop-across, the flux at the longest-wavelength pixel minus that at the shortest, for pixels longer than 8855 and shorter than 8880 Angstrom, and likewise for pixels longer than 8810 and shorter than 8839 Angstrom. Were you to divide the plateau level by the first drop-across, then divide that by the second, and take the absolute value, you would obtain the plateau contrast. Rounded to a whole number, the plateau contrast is 683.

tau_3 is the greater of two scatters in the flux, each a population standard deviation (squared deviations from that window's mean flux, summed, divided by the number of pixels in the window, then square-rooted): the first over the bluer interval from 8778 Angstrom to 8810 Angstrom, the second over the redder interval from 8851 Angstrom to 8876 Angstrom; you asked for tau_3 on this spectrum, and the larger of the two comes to 1.06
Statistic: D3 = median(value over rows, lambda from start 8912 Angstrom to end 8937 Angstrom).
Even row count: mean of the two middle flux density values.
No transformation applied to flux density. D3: 18.2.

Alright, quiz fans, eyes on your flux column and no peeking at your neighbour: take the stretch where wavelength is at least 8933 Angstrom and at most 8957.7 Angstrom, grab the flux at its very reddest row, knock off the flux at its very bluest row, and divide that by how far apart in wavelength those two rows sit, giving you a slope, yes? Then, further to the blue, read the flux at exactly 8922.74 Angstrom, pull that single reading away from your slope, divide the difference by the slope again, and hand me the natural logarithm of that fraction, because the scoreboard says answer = 7.1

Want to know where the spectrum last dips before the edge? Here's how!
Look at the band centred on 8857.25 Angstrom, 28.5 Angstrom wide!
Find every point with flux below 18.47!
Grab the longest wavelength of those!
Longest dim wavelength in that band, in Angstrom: 8869.48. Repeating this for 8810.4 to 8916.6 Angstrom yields 8914.52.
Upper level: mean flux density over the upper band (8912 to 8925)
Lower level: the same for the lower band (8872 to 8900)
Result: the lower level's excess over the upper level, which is -0.07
